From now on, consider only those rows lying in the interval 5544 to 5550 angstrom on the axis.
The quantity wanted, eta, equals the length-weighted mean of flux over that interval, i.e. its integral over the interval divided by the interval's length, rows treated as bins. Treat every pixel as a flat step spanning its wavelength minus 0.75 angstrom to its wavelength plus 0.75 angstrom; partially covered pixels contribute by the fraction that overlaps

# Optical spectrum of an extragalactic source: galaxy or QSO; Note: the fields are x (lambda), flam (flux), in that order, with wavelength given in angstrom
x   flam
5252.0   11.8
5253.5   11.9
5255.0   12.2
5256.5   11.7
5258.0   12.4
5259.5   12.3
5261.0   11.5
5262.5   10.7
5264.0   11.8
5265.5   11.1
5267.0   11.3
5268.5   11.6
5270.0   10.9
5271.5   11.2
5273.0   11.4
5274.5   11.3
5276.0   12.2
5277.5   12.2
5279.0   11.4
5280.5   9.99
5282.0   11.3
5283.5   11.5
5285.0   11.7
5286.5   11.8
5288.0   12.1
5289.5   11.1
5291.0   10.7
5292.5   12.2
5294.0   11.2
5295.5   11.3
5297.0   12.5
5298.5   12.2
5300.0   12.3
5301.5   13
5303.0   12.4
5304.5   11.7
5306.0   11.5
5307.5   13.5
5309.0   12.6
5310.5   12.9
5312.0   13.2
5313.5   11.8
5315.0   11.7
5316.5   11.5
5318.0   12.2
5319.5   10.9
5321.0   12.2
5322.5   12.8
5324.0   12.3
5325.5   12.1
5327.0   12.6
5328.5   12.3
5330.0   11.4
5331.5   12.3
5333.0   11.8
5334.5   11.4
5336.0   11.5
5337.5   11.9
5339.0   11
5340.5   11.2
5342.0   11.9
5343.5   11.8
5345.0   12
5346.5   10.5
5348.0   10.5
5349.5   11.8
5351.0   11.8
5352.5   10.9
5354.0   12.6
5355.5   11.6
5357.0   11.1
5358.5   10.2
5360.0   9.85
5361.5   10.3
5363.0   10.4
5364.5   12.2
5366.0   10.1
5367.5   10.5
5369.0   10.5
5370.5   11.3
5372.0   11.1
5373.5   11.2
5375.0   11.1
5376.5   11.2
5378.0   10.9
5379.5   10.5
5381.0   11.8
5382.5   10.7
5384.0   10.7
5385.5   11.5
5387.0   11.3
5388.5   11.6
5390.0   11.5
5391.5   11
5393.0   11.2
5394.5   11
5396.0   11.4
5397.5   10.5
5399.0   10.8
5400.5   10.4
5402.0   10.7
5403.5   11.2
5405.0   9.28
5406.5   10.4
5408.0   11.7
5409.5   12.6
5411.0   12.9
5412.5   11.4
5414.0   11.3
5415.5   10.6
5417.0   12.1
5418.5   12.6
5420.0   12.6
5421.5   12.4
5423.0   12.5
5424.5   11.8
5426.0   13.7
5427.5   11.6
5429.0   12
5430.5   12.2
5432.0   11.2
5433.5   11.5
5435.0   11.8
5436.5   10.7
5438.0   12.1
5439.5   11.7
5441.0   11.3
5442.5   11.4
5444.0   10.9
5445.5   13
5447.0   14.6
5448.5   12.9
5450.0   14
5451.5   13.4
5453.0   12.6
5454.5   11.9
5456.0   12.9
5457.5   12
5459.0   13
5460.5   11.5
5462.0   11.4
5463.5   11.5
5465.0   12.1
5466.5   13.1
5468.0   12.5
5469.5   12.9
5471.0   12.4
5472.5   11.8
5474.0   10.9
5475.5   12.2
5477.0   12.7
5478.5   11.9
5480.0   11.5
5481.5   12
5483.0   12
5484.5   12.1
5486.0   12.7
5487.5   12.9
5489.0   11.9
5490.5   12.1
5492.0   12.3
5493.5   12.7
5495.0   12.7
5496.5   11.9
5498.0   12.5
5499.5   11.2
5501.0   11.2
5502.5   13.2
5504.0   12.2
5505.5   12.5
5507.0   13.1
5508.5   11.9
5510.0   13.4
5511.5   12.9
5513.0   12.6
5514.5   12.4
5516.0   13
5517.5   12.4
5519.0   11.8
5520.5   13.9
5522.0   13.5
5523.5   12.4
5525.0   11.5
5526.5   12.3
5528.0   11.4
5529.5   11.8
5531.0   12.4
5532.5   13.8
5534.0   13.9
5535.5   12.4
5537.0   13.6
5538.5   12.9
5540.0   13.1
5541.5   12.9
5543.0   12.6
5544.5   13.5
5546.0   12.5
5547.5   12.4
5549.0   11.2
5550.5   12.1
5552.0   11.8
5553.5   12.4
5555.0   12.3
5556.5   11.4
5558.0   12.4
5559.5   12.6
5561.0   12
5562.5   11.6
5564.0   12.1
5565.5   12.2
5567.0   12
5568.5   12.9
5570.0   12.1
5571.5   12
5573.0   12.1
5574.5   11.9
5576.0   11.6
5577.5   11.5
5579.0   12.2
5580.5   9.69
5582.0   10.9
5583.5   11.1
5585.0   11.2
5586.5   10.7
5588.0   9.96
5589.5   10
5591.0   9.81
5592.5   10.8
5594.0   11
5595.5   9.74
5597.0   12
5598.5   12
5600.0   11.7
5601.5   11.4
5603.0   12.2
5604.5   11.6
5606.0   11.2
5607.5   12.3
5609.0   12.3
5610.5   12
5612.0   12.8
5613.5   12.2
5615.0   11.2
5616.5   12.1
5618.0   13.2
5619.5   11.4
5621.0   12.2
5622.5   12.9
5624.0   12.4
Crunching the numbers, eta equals 12.3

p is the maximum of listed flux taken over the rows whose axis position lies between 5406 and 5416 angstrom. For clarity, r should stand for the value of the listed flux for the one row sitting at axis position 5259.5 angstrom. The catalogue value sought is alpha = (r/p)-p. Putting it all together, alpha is -11.9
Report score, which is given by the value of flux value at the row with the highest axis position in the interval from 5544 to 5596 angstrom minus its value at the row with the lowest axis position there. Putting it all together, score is -3.8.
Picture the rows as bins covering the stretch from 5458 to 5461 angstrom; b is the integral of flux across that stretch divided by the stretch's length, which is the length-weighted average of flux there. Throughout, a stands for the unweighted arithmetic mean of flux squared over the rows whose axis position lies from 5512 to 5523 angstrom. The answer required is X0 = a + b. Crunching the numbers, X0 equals 177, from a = 164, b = 12.3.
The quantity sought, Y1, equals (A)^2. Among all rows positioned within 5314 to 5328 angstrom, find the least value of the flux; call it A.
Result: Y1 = 119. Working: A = 10.9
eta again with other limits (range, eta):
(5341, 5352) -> 11.5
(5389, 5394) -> 11.2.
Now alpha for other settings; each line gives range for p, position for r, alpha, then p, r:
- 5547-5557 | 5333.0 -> -11.4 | 12.4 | 11.8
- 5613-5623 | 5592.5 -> -12.4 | 13.2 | 10.8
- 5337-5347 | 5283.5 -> -11.0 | 12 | 11.5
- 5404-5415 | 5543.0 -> -11.9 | 12.9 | 12.6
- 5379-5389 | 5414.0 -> -10.8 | 11.8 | 11.3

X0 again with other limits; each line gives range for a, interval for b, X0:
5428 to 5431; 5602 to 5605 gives 158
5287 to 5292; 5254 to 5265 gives 140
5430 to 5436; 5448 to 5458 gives 149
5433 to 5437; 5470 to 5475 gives 140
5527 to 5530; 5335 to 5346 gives 146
